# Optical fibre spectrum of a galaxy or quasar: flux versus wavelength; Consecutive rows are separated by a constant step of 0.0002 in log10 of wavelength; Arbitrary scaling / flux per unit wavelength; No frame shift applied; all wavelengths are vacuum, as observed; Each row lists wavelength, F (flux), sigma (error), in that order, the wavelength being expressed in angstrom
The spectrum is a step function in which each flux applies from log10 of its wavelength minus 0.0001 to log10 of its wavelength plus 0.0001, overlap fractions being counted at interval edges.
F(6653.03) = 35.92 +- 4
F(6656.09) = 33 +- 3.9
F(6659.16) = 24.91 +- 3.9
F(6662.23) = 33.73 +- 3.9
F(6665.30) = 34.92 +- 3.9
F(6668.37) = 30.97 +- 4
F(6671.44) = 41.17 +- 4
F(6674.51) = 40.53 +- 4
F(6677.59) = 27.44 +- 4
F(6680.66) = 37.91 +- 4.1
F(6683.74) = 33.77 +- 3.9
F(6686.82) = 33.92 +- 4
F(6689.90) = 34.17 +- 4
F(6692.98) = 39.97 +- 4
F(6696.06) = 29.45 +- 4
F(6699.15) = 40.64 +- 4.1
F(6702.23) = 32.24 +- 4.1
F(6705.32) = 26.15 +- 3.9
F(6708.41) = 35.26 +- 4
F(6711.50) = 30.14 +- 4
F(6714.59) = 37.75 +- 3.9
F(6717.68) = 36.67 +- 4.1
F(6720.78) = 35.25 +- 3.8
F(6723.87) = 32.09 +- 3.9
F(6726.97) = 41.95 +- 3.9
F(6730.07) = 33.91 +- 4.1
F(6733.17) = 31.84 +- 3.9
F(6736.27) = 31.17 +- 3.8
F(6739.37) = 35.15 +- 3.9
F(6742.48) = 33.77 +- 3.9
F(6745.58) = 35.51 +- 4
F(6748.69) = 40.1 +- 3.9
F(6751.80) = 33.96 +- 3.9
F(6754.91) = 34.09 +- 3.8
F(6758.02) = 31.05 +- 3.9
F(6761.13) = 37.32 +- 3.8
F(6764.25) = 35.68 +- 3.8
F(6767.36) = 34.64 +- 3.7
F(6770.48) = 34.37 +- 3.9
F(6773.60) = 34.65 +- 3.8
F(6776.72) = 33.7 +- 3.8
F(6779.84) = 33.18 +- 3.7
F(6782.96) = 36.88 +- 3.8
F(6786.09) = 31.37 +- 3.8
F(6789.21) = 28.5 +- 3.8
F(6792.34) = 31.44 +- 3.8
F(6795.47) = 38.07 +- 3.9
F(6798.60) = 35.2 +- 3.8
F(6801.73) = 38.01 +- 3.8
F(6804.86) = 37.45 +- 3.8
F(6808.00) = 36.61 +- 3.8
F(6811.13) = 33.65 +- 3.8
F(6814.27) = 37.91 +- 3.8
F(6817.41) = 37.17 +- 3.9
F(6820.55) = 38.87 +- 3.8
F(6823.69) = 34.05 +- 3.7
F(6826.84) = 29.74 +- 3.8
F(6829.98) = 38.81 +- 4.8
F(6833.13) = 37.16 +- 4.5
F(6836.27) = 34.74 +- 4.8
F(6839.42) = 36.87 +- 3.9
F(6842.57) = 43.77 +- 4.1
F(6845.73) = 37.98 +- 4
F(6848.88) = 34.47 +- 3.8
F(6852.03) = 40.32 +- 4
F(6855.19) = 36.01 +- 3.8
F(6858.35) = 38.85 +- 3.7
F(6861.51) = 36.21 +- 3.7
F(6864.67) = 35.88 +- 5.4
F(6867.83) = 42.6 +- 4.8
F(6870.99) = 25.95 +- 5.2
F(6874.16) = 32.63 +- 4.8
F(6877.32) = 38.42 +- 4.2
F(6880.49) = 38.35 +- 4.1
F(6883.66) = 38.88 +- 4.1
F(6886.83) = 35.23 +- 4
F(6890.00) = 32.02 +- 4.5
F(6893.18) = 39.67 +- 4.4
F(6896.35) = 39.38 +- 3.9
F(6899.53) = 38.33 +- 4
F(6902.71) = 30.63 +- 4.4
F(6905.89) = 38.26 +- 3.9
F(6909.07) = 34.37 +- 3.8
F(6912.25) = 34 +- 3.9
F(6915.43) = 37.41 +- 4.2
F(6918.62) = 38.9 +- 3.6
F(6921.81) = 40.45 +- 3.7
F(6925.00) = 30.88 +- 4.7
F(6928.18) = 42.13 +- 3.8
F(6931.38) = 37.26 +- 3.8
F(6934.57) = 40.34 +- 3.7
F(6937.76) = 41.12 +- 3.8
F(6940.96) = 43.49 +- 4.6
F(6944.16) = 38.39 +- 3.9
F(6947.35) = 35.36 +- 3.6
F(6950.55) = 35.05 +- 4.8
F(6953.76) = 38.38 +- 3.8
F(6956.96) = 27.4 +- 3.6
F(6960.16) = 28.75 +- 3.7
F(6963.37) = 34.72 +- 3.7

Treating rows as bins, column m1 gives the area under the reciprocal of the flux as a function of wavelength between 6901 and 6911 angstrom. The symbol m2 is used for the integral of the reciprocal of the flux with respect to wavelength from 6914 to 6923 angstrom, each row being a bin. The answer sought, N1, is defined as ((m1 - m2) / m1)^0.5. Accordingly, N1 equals 0.46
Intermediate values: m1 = 0.293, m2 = 0.232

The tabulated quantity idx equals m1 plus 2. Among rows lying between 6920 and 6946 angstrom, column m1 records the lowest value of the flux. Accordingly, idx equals 32.9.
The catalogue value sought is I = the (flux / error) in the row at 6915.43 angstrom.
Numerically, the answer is 8.9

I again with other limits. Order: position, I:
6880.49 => 9.4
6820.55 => 10.2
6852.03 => 10.1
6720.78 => 9.3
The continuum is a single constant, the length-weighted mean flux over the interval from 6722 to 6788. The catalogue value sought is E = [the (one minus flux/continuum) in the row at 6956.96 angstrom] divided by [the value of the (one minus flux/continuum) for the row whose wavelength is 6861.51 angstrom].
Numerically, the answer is -4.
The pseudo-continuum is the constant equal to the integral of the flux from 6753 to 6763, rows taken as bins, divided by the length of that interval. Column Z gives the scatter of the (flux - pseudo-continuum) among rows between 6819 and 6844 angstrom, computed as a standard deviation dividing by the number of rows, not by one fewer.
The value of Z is 3.9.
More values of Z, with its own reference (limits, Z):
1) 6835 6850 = 3.4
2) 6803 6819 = 1.5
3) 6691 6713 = 5.1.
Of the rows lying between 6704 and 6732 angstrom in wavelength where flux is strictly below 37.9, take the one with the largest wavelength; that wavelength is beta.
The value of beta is 6730.07 angstrom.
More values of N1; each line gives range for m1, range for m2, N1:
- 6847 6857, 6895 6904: 0.27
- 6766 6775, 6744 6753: 0.23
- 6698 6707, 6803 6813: 0.14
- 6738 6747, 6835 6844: 0.30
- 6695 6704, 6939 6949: 0.20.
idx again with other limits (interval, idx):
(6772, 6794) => 30.5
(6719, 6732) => 34.1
